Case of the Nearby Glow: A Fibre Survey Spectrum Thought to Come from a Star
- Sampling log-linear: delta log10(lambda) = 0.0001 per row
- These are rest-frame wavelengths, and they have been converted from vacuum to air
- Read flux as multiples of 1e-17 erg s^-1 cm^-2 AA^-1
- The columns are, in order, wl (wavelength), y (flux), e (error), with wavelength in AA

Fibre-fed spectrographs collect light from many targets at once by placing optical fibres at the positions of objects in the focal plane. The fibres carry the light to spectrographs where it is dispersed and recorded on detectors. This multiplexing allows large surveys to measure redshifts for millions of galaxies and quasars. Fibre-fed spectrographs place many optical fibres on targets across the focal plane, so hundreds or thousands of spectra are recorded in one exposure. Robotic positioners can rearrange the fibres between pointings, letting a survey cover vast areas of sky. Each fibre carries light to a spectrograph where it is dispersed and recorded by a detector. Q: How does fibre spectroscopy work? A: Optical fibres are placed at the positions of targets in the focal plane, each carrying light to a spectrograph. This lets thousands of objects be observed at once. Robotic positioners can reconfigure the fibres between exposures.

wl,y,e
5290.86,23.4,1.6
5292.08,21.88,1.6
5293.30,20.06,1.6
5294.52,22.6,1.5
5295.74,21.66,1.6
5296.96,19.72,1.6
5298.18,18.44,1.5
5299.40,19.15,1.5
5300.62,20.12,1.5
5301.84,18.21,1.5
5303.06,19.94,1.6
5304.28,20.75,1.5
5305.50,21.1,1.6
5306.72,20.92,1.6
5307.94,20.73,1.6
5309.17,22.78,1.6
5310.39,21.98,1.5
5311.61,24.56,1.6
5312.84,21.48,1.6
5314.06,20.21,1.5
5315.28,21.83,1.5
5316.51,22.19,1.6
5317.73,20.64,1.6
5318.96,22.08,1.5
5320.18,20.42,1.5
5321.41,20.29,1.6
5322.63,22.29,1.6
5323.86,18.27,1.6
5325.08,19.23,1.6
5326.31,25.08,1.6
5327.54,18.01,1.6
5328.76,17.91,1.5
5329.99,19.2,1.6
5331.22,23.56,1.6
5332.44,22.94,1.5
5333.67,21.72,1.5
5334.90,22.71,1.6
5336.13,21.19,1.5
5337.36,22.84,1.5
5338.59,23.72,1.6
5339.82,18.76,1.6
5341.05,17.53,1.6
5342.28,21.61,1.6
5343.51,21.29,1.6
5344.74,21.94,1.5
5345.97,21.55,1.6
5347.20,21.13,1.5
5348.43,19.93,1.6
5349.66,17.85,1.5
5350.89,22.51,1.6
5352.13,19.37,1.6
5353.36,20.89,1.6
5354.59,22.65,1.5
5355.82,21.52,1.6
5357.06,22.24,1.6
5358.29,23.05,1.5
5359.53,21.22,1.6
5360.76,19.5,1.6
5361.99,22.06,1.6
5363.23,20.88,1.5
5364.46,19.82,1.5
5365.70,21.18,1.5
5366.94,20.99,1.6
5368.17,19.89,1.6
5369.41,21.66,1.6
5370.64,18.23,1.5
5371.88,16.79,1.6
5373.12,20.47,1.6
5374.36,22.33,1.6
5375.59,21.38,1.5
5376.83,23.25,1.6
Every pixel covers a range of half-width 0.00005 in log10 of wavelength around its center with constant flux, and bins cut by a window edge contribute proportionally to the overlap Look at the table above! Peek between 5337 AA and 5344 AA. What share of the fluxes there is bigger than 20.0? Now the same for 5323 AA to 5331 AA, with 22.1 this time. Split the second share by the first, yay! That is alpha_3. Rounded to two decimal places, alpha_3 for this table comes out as 0.25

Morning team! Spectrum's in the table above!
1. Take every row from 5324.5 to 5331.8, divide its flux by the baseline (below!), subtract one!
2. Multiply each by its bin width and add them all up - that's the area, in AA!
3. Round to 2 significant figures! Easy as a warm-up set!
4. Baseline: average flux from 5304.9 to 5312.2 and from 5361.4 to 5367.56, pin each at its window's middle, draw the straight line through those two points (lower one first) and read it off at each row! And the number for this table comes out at -0.39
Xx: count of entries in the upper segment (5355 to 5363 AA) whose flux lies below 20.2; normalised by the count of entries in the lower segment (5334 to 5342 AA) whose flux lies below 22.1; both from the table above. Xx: 0.3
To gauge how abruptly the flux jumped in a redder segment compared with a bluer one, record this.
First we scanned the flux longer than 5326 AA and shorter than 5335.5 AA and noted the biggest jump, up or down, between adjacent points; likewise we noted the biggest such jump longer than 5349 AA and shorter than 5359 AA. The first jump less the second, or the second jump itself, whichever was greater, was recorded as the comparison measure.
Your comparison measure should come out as 4.7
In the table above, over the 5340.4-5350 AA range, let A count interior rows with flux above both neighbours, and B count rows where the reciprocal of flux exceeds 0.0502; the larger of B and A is 2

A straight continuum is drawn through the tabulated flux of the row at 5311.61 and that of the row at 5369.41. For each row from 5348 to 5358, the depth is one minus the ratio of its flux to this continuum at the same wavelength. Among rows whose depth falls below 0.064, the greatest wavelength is 5357.06 AA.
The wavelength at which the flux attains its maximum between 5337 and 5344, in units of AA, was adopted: 5338.59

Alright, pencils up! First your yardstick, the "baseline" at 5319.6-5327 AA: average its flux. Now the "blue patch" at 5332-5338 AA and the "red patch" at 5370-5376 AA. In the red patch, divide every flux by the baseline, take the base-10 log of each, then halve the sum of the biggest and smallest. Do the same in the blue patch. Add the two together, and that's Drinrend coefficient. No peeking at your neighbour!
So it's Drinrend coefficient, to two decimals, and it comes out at -0.01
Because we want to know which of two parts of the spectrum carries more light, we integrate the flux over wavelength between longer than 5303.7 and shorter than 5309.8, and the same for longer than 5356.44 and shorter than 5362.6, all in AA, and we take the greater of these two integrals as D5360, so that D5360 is 133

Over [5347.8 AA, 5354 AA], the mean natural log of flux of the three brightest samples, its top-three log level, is 3.05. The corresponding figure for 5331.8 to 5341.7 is 3.14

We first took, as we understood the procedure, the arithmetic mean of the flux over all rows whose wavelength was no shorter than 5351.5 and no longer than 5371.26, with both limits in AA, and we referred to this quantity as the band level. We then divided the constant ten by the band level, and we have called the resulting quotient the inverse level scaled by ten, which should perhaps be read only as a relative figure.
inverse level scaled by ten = 0.477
